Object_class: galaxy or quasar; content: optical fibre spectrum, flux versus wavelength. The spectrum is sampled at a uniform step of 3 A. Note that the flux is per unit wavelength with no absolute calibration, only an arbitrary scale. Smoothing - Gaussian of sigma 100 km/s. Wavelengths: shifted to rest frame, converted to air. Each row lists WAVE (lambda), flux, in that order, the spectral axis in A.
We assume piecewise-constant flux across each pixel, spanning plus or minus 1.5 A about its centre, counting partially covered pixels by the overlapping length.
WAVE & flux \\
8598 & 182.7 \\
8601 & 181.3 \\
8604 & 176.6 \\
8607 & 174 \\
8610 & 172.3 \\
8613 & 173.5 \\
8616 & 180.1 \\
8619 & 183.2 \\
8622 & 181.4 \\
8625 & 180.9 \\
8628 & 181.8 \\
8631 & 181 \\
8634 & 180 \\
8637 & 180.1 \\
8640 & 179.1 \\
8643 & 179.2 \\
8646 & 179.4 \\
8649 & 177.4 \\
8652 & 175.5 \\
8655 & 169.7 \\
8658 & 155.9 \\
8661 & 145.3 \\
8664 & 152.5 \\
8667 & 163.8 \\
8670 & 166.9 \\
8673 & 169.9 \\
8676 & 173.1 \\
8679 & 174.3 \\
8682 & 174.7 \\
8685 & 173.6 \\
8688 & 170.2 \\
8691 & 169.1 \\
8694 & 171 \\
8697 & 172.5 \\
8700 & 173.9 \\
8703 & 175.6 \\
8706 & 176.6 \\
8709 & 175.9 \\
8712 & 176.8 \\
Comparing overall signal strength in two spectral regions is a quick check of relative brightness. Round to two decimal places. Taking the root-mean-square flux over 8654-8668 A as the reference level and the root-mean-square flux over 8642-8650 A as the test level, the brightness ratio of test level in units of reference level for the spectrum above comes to 1.13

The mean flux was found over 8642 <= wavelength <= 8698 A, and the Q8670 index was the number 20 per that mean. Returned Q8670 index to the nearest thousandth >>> 0.118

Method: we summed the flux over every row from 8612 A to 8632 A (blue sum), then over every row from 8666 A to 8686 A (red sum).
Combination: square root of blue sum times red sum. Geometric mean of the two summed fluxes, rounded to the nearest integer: 1229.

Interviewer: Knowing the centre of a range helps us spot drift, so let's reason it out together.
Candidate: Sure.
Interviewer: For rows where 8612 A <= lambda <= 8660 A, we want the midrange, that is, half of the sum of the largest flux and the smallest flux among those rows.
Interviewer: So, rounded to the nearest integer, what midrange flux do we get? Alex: 170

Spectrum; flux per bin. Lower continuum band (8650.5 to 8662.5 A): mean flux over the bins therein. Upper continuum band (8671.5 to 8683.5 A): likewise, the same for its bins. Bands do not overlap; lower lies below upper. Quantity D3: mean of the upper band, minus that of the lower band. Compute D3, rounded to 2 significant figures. 11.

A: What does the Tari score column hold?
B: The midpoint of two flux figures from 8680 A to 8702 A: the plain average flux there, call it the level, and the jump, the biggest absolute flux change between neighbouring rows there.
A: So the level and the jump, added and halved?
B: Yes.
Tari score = 87.8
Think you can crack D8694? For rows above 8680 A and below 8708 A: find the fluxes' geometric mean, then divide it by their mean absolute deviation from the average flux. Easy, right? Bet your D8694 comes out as 84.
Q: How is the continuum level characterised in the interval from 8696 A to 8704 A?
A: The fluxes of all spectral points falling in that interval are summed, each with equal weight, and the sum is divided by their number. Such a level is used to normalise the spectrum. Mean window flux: 174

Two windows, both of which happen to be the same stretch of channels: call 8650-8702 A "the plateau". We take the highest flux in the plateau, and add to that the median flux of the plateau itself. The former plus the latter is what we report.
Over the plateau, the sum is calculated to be 346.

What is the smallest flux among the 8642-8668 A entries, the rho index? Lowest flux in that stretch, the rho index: 145.3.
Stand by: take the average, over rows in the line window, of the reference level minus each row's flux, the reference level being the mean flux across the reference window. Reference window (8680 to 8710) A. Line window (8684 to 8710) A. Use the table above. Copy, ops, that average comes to 0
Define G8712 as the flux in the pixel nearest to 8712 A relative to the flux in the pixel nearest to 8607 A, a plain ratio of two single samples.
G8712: 1.02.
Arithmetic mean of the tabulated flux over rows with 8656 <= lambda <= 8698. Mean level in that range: 167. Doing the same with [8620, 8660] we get 177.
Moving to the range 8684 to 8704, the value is 172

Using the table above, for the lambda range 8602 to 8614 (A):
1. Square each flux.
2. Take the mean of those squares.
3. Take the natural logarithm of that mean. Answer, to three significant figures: 10.3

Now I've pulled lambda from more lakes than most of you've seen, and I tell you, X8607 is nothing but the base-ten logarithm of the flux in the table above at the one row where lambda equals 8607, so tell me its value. 2.24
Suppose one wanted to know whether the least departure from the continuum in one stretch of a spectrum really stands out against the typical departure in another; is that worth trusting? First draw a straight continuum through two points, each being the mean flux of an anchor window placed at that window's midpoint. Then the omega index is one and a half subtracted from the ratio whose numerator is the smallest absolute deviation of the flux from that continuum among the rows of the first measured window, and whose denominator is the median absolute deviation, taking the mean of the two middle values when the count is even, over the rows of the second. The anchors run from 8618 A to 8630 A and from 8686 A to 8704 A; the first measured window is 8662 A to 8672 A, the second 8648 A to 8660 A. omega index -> 0.2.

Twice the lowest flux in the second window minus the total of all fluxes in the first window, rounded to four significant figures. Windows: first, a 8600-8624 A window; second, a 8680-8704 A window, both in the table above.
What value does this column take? -1084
